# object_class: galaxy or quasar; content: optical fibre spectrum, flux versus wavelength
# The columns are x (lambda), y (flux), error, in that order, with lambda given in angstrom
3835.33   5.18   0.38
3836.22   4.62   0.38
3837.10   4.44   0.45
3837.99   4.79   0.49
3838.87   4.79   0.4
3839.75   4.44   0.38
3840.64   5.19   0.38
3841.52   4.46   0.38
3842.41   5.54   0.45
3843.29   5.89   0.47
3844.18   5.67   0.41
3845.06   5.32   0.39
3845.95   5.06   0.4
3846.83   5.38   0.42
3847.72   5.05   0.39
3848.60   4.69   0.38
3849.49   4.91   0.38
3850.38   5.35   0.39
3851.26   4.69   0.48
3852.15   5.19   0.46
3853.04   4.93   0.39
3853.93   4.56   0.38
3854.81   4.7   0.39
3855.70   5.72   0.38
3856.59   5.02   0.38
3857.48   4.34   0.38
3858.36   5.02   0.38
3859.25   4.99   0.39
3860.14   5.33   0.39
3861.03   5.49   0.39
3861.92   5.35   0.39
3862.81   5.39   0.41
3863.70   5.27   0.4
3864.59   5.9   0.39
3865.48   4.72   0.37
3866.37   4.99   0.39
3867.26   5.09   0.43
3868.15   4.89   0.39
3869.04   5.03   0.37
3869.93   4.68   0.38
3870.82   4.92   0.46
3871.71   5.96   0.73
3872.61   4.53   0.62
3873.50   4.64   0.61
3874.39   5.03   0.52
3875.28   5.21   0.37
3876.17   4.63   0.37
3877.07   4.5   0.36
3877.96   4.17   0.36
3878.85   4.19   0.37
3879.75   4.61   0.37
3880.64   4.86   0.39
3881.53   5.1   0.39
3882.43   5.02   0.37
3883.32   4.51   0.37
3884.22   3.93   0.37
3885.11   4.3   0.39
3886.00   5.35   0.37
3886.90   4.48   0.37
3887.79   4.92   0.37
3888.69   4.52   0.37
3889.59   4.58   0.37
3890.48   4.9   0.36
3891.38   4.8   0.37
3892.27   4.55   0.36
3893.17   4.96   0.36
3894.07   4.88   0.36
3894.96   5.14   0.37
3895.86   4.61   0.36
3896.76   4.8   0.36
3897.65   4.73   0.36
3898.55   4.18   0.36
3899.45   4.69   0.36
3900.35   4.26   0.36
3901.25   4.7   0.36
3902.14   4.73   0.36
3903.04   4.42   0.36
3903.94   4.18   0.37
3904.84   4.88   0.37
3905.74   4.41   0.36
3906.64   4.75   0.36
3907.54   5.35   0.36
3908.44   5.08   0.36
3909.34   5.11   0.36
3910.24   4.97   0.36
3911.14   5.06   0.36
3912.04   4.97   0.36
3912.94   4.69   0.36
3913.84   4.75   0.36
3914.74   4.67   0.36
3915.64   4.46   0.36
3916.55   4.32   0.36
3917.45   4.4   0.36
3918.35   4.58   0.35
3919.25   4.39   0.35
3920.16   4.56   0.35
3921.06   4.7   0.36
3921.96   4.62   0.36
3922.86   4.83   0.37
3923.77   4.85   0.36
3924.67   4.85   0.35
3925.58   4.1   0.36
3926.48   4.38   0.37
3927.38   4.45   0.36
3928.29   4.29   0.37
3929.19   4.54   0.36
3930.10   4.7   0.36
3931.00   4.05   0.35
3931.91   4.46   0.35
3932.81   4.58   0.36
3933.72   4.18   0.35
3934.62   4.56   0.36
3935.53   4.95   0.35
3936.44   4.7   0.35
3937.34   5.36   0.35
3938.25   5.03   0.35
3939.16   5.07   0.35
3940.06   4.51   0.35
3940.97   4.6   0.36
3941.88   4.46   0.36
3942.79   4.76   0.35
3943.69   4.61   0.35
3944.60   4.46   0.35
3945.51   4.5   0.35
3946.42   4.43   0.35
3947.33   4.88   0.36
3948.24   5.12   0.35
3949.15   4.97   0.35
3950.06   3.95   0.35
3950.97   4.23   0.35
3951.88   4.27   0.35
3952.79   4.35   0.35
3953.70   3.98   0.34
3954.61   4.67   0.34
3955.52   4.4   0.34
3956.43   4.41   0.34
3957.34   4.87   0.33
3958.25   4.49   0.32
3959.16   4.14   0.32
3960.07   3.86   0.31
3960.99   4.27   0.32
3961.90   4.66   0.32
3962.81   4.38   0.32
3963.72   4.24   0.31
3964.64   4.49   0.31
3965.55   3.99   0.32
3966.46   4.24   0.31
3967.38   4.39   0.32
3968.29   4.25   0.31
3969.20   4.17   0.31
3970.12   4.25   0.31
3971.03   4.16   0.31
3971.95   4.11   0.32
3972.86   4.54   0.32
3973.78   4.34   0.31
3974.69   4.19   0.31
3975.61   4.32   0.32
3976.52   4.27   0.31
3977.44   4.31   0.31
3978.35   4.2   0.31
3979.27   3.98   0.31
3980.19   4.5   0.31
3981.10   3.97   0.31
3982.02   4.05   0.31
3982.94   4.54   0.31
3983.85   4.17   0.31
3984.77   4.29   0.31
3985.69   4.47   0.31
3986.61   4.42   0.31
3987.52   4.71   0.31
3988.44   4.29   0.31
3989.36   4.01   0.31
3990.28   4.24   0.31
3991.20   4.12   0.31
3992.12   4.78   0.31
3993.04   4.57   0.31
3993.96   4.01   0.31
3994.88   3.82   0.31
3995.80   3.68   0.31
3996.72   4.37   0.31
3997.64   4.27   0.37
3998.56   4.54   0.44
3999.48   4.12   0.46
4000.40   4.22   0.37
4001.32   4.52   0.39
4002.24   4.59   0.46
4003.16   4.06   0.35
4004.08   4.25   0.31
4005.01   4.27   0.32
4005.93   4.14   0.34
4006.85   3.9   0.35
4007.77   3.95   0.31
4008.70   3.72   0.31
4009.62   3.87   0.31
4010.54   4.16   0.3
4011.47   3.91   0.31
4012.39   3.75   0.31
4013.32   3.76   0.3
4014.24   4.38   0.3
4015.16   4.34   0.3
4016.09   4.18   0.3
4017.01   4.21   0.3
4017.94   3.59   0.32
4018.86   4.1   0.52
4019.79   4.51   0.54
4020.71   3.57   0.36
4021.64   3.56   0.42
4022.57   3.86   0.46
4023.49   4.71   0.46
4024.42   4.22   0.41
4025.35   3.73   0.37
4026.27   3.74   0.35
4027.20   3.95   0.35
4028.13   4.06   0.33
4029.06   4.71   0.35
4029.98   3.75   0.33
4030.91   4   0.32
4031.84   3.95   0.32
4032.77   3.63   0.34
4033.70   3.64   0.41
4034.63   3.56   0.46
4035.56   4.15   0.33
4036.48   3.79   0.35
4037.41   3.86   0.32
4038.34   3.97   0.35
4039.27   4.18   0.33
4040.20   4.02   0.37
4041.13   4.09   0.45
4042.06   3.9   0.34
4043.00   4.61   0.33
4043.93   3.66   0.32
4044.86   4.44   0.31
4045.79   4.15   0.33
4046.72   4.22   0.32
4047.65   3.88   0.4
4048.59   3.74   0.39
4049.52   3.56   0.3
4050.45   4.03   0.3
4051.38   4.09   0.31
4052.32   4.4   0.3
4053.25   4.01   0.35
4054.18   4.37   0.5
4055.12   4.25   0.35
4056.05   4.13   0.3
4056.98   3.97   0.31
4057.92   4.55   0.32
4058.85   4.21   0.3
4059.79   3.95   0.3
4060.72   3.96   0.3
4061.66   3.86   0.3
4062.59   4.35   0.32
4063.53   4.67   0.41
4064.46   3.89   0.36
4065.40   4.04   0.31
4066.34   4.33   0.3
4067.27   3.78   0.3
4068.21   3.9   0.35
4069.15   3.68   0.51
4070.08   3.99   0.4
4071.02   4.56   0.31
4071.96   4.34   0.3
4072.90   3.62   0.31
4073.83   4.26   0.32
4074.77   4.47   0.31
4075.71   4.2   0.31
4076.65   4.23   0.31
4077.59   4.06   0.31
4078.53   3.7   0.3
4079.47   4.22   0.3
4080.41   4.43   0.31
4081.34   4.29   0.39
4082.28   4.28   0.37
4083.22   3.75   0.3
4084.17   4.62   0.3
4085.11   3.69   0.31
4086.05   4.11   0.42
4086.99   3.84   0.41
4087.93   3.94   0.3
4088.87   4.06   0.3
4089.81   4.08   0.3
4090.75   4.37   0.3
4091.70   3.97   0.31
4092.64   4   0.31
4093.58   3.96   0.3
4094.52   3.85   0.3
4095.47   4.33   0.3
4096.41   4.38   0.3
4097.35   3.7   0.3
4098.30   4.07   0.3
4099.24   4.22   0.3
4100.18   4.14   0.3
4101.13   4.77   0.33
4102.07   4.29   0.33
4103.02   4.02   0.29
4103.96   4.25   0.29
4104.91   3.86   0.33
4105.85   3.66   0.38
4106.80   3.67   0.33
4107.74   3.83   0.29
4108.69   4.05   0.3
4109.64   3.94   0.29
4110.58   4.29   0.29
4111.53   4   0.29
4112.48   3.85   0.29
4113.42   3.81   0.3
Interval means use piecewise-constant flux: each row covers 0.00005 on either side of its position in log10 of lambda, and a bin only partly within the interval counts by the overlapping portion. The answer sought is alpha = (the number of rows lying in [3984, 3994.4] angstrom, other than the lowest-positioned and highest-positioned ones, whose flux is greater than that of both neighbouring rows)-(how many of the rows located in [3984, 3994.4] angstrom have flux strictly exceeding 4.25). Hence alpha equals -3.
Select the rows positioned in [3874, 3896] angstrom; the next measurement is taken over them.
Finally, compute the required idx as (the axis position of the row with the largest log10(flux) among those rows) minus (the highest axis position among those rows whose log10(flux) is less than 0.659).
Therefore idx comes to -6.3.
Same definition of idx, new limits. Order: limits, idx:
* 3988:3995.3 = -2.8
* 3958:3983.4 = -21.0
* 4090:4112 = -10.4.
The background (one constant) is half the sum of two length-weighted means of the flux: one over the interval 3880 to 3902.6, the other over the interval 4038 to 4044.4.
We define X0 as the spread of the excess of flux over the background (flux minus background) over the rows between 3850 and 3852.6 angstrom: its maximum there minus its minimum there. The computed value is 0.66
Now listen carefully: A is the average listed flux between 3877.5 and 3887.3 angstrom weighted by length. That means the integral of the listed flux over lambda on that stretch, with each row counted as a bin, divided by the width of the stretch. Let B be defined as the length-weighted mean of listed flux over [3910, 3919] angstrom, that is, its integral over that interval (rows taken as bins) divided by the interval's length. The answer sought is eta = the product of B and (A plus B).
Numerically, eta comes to 43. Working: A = 4.6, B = 4.68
